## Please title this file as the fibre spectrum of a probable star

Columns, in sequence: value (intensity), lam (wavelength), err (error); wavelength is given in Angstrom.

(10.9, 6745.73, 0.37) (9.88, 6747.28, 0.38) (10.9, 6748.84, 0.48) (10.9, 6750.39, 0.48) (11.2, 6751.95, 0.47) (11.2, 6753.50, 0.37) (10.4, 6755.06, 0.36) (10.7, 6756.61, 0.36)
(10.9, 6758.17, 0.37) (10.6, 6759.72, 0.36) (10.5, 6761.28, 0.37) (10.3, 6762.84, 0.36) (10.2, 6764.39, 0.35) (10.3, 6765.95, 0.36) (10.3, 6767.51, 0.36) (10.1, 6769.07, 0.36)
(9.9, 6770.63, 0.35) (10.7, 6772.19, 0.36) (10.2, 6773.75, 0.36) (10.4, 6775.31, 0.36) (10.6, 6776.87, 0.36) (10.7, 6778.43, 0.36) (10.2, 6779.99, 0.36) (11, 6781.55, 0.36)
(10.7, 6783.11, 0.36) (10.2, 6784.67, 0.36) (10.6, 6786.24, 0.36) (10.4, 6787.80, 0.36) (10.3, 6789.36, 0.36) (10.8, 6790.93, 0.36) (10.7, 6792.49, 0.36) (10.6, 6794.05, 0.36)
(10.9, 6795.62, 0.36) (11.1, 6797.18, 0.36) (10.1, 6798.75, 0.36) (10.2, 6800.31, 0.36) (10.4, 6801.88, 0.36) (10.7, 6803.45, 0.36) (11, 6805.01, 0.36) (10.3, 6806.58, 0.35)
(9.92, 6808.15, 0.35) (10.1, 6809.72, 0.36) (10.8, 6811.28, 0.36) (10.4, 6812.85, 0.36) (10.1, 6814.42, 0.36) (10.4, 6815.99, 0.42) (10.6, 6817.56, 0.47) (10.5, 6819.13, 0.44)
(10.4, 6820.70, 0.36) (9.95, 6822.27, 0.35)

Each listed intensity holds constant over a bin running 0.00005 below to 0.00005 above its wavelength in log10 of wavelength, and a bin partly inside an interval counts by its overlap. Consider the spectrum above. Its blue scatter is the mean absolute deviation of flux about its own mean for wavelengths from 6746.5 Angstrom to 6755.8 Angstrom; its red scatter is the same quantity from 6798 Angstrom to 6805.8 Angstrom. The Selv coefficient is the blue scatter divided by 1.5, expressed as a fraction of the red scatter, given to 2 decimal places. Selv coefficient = 0.91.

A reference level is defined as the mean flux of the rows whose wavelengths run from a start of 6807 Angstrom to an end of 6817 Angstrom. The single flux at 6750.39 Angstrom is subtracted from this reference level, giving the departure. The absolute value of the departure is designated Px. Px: 0.61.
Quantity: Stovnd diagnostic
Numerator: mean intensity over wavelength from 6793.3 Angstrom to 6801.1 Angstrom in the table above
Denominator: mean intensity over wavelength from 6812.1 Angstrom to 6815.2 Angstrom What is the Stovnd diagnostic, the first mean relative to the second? 1.032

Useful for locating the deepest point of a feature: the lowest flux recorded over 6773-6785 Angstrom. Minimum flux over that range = 10.2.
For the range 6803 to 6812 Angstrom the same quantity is 9.92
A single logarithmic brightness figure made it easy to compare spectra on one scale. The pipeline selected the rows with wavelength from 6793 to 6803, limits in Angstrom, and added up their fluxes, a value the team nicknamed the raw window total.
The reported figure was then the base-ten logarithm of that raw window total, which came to 1.80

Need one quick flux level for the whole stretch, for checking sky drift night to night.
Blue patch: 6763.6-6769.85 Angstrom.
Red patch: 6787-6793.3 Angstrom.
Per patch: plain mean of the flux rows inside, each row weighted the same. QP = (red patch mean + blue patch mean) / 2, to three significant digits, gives 10.4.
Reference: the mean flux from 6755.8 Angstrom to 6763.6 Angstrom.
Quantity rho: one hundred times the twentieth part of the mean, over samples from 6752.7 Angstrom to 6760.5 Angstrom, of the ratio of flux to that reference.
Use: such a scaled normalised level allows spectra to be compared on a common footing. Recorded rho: 5.08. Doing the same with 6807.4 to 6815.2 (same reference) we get 4.84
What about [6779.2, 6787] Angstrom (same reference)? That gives 4.97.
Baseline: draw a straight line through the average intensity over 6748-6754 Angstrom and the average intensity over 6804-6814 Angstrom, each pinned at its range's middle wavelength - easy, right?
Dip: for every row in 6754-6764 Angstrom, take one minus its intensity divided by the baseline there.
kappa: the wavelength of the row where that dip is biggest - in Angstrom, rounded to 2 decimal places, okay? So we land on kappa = 6762.84 Angstrom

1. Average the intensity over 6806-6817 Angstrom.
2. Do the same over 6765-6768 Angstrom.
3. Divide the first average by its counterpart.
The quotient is 1.00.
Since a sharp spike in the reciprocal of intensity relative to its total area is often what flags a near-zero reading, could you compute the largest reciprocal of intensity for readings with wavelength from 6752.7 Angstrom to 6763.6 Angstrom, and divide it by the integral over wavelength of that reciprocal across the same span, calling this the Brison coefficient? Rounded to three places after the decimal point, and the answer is 0.095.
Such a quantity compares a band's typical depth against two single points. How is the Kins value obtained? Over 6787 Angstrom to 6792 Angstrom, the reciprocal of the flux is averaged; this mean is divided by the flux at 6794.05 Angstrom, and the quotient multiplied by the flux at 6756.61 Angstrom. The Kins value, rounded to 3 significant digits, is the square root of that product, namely 0.310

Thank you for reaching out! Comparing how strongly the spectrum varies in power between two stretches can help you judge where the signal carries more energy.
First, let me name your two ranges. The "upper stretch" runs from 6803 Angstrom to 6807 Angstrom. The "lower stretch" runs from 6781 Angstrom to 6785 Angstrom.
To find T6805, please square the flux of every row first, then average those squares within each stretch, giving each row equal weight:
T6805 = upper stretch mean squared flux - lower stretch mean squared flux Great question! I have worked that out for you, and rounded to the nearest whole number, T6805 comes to 1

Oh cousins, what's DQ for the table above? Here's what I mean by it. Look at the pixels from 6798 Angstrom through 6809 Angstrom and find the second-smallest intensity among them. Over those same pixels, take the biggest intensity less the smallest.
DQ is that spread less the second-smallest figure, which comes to -9.0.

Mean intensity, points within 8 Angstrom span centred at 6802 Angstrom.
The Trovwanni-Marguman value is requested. 10.5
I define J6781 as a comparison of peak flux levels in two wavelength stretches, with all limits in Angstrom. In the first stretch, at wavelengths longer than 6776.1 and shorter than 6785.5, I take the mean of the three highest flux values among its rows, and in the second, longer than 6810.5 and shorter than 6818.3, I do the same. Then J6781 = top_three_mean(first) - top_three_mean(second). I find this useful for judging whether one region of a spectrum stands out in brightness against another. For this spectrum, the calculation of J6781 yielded 0.20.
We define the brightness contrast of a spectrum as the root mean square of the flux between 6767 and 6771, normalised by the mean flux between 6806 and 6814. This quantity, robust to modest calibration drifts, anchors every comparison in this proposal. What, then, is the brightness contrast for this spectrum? 0.98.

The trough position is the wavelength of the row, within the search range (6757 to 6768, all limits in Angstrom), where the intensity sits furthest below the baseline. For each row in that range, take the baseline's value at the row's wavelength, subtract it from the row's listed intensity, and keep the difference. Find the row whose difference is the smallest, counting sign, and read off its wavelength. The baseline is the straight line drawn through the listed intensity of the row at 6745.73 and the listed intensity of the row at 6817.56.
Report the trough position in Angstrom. 6764.39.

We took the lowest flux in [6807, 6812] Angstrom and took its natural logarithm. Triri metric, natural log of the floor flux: 2.29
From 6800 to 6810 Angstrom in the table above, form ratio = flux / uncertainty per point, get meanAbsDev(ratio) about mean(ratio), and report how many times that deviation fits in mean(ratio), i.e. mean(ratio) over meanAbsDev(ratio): 40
